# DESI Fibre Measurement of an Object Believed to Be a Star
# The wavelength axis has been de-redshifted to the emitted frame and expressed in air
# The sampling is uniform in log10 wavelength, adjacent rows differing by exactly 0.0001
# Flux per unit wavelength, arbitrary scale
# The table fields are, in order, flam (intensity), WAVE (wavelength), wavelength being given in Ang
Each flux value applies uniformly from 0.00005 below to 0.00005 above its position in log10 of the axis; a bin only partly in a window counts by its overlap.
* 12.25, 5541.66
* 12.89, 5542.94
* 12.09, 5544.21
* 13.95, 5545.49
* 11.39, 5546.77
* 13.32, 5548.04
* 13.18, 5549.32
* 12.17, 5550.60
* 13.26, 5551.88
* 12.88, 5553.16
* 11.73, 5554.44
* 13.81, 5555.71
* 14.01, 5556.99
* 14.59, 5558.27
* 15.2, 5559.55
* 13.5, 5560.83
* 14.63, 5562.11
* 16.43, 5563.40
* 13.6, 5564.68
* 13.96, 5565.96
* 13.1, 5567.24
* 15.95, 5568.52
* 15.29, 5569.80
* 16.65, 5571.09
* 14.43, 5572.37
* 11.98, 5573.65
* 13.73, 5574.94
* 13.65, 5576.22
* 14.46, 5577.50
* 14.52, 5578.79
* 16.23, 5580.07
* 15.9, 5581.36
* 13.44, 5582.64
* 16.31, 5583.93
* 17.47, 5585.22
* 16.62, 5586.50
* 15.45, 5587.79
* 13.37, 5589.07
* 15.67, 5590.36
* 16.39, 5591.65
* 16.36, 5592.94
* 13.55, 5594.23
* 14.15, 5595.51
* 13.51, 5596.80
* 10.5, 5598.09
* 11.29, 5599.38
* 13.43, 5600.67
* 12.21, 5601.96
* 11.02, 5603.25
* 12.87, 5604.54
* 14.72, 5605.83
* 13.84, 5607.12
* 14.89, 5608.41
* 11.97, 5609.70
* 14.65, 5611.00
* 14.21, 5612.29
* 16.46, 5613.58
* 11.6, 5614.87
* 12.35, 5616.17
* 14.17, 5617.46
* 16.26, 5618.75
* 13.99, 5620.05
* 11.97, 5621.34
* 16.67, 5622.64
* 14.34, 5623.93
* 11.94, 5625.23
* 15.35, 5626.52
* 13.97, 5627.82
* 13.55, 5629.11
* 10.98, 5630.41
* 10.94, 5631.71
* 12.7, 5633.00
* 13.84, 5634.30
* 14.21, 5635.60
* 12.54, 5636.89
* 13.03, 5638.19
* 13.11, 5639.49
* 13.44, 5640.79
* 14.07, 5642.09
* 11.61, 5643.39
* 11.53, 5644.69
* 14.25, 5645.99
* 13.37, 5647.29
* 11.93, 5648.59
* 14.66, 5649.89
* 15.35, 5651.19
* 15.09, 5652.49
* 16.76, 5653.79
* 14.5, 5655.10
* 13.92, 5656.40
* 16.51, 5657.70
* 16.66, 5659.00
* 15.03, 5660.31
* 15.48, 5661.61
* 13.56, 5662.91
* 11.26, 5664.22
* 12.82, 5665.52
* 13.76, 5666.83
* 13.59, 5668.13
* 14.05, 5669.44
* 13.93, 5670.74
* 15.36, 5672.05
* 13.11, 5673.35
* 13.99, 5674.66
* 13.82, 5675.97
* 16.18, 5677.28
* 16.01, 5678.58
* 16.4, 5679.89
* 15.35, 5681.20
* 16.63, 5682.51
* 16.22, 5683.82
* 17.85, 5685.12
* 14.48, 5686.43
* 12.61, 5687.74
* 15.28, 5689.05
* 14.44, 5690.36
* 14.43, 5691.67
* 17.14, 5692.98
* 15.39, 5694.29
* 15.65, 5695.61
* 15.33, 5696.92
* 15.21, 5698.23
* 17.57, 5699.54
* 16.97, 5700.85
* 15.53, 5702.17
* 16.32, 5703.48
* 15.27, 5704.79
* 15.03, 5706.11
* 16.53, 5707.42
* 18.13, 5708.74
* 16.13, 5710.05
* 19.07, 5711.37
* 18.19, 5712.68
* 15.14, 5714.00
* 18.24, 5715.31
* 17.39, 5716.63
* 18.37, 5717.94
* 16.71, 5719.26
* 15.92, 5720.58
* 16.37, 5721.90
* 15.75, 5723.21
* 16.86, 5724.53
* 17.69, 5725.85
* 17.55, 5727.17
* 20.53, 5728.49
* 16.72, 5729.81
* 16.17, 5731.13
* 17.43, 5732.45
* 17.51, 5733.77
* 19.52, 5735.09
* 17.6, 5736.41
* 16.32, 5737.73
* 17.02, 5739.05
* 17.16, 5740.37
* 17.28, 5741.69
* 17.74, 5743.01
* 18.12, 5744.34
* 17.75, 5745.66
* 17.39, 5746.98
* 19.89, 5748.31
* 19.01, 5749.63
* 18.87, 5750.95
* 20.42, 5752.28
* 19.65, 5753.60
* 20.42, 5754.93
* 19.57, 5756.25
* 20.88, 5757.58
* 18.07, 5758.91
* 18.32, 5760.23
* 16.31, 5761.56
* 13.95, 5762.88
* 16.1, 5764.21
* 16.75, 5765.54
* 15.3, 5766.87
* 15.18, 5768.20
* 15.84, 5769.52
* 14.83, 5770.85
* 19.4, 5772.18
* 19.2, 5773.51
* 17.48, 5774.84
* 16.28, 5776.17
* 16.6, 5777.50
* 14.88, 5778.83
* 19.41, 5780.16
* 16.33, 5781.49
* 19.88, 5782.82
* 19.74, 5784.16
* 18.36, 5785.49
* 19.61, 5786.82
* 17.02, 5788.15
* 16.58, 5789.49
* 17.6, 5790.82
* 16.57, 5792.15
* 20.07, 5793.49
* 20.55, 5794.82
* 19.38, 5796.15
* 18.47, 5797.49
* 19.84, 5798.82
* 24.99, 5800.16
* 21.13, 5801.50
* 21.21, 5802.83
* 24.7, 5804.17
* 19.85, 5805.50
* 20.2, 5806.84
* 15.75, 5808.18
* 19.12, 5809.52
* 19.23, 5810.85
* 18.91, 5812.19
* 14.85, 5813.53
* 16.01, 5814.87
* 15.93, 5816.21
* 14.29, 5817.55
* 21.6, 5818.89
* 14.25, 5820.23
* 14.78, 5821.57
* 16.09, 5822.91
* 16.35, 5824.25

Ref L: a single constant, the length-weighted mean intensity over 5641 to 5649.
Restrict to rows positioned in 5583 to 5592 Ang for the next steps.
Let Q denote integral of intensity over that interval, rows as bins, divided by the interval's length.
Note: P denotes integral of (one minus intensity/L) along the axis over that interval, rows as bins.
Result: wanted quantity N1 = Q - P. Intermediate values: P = -2.1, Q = 15.8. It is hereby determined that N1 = 18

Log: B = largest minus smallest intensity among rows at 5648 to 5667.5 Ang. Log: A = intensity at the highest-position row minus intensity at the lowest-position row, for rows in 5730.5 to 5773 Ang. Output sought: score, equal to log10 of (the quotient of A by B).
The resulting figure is -0.23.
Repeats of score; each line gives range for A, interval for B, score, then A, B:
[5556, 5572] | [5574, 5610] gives -0.42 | 2.6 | 7.0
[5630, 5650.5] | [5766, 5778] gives -0.09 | 3.7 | 4.6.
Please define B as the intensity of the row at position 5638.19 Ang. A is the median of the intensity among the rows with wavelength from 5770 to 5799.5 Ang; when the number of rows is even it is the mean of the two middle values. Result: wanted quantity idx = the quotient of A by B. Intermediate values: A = 18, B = 13.03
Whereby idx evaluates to 1.41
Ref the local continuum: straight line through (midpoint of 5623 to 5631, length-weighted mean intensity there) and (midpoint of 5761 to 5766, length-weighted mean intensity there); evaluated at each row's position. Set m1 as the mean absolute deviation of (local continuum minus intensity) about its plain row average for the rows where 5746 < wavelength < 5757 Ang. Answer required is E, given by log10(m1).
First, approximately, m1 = 0.70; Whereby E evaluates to -0.15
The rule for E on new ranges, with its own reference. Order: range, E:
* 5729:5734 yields -0.31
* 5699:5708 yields -0.11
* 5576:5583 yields -0.05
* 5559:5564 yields -0.06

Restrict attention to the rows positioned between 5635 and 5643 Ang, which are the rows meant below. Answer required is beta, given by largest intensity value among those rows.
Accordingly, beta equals 14.21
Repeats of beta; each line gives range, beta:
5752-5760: 20.88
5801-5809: 24.7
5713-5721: 18.37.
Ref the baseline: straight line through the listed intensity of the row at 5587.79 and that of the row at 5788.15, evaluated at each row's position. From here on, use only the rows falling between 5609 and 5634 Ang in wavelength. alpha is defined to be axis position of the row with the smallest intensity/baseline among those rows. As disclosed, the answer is 5631.71 Ang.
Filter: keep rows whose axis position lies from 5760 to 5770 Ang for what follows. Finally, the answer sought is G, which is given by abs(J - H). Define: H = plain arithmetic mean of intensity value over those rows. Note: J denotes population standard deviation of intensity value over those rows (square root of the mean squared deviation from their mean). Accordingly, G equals 14.8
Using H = 16.0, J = 1.20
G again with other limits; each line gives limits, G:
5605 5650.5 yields 12.0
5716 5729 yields 16.0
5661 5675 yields 12.6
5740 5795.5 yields 16.1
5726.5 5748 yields 16.6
